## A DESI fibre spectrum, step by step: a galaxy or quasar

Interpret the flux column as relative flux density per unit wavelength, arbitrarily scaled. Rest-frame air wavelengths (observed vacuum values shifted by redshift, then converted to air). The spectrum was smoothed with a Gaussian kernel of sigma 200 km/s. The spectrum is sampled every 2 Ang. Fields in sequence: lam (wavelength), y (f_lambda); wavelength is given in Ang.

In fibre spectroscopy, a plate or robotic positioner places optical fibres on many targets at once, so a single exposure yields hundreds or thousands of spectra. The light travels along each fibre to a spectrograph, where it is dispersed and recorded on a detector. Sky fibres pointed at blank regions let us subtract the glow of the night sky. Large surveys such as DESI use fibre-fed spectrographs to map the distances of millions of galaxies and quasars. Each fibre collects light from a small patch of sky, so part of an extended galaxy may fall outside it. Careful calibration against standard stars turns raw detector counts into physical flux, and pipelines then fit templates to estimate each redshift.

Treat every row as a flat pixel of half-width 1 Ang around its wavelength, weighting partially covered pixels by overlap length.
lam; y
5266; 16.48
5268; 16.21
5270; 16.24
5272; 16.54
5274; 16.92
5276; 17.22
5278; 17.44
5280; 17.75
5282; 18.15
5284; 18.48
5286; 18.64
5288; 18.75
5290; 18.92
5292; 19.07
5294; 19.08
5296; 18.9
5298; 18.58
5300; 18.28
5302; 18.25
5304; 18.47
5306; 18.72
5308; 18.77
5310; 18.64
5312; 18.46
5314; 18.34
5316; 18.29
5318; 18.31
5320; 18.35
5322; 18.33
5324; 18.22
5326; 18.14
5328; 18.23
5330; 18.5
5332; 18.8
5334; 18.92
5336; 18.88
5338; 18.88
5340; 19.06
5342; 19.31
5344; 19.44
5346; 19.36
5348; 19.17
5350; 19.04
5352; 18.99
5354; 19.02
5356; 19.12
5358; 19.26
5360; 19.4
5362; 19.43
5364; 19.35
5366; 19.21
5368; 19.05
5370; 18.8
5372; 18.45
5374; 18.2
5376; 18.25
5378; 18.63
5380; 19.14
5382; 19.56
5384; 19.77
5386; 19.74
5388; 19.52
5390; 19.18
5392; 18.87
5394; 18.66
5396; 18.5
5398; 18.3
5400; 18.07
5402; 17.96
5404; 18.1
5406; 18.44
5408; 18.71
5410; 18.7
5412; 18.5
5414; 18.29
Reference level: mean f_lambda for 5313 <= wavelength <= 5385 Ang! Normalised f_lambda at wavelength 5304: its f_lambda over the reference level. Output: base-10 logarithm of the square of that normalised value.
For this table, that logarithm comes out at -0.018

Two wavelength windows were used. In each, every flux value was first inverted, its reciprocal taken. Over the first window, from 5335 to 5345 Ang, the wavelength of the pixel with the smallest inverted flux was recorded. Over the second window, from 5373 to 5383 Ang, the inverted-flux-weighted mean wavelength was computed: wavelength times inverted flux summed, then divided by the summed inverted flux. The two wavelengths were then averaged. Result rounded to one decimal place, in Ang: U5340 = 5361.0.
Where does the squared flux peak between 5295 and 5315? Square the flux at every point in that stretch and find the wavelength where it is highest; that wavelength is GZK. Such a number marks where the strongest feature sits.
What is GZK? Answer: 5296 Ang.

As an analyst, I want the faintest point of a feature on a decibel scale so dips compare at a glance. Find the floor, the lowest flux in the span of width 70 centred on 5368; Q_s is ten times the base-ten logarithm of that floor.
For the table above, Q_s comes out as 12.5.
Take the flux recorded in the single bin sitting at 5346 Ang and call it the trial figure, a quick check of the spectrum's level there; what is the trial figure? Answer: 19.36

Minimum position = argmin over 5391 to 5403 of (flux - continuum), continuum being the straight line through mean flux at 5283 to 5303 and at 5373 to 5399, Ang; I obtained 5402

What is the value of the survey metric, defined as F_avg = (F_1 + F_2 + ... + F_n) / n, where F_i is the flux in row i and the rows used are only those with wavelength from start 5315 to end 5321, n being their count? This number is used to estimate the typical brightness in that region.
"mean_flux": 18.3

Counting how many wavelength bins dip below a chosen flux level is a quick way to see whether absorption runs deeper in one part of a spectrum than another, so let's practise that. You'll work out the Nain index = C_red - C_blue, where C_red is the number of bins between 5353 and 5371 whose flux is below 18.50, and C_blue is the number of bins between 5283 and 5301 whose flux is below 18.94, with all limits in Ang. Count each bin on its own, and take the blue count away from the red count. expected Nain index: -7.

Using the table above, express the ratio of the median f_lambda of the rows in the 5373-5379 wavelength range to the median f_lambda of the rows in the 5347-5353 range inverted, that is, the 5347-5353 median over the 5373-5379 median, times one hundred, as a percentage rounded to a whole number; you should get 104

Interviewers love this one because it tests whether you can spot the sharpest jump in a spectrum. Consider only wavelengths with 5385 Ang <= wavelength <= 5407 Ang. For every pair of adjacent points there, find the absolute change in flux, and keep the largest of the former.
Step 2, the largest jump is 0.340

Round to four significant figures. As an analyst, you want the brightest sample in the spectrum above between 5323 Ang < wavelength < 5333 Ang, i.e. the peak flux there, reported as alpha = 18.80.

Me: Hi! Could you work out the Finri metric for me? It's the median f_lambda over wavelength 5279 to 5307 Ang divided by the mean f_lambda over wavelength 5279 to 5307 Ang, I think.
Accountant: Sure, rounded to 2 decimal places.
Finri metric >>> 1.00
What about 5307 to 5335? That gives 0.99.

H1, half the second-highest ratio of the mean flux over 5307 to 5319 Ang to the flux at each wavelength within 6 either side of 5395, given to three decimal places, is 0.505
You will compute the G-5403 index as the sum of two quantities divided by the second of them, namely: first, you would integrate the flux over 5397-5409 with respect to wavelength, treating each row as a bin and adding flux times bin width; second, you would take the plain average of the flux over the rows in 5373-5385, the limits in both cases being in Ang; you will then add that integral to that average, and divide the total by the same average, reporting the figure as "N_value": 12.6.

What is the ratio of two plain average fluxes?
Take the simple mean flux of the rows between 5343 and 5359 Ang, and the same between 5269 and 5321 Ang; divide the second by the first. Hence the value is 0.950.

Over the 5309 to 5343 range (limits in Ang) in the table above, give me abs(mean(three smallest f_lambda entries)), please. 18.2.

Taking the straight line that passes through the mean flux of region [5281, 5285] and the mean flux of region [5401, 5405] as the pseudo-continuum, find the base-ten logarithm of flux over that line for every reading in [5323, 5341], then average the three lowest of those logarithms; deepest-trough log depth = 0.000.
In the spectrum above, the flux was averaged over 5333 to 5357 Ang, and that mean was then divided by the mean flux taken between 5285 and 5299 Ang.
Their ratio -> 1.01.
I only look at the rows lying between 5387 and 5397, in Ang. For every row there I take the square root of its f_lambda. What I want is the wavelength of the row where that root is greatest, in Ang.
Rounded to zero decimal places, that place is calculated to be 5388 Ang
